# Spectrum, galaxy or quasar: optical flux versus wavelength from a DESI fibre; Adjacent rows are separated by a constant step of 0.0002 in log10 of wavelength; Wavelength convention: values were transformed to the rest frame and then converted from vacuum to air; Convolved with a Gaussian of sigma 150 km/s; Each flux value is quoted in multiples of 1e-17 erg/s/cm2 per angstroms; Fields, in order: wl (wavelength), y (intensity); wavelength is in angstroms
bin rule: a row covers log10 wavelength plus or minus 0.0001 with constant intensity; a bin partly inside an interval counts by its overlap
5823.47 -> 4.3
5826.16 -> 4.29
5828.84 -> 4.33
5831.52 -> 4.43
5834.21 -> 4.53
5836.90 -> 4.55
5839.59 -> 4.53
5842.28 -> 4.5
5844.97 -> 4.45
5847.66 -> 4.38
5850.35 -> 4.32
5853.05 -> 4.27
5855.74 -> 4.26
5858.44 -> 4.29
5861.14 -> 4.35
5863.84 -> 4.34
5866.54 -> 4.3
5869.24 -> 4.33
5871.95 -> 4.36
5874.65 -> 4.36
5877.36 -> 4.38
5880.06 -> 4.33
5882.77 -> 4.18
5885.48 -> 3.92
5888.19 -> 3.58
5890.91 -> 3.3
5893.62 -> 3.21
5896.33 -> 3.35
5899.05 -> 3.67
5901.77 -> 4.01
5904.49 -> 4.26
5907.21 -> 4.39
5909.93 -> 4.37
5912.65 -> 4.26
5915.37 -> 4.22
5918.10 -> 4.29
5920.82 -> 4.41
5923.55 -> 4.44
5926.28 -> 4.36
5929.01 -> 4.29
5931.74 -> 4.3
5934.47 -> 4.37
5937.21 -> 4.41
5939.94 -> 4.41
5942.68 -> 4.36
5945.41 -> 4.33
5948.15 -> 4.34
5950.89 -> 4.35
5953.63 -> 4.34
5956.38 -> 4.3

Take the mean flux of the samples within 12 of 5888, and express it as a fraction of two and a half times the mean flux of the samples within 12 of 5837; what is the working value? 0.34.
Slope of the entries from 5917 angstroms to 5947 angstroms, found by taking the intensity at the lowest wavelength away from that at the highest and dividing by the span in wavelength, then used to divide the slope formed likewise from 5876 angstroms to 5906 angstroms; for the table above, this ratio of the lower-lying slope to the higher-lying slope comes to -3.0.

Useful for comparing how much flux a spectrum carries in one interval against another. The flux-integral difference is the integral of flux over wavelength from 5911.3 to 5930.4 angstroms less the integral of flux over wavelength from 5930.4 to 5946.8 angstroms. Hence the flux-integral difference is 11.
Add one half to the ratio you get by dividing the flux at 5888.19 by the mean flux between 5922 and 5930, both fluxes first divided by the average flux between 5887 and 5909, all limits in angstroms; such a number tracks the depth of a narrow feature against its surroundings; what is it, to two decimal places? 1.32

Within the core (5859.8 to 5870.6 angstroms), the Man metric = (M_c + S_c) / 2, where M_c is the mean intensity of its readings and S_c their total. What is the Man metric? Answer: 11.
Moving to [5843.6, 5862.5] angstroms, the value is 17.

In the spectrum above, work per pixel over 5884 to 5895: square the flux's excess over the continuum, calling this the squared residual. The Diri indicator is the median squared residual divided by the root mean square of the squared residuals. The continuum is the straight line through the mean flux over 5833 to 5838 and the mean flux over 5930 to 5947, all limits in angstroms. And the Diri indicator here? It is 1.0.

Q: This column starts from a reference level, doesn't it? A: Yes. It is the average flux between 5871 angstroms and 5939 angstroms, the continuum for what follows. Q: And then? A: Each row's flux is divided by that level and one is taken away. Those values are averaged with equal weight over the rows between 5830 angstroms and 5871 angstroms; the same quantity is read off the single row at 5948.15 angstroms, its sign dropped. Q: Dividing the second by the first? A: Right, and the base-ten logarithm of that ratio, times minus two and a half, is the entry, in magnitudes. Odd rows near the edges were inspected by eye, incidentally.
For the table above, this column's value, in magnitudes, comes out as 0.22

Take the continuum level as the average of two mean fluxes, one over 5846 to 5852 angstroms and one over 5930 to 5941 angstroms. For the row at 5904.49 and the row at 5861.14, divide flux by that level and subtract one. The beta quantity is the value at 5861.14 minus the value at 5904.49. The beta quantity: 0.02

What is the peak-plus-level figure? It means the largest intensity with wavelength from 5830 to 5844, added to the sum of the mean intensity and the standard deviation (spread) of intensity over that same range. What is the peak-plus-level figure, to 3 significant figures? 9.10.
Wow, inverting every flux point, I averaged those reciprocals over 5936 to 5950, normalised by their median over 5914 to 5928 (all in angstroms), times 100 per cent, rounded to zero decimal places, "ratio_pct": 100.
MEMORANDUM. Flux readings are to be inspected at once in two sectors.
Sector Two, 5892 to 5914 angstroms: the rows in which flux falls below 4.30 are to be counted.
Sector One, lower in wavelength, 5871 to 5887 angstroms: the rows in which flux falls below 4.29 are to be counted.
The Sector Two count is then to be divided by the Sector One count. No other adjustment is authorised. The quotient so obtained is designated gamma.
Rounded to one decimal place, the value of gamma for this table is 3.0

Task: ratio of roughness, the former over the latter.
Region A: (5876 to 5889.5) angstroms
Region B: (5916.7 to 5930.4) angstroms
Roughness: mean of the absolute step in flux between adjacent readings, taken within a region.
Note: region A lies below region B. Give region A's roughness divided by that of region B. 2.7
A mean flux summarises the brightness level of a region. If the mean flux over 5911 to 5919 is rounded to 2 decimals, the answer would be 4.26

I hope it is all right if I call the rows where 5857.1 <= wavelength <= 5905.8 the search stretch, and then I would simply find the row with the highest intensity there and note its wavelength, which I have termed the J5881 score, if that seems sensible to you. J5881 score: 5877.36 angstroms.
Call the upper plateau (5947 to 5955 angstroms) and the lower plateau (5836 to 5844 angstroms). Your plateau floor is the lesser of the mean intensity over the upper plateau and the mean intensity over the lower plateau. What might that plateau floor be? 4.34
